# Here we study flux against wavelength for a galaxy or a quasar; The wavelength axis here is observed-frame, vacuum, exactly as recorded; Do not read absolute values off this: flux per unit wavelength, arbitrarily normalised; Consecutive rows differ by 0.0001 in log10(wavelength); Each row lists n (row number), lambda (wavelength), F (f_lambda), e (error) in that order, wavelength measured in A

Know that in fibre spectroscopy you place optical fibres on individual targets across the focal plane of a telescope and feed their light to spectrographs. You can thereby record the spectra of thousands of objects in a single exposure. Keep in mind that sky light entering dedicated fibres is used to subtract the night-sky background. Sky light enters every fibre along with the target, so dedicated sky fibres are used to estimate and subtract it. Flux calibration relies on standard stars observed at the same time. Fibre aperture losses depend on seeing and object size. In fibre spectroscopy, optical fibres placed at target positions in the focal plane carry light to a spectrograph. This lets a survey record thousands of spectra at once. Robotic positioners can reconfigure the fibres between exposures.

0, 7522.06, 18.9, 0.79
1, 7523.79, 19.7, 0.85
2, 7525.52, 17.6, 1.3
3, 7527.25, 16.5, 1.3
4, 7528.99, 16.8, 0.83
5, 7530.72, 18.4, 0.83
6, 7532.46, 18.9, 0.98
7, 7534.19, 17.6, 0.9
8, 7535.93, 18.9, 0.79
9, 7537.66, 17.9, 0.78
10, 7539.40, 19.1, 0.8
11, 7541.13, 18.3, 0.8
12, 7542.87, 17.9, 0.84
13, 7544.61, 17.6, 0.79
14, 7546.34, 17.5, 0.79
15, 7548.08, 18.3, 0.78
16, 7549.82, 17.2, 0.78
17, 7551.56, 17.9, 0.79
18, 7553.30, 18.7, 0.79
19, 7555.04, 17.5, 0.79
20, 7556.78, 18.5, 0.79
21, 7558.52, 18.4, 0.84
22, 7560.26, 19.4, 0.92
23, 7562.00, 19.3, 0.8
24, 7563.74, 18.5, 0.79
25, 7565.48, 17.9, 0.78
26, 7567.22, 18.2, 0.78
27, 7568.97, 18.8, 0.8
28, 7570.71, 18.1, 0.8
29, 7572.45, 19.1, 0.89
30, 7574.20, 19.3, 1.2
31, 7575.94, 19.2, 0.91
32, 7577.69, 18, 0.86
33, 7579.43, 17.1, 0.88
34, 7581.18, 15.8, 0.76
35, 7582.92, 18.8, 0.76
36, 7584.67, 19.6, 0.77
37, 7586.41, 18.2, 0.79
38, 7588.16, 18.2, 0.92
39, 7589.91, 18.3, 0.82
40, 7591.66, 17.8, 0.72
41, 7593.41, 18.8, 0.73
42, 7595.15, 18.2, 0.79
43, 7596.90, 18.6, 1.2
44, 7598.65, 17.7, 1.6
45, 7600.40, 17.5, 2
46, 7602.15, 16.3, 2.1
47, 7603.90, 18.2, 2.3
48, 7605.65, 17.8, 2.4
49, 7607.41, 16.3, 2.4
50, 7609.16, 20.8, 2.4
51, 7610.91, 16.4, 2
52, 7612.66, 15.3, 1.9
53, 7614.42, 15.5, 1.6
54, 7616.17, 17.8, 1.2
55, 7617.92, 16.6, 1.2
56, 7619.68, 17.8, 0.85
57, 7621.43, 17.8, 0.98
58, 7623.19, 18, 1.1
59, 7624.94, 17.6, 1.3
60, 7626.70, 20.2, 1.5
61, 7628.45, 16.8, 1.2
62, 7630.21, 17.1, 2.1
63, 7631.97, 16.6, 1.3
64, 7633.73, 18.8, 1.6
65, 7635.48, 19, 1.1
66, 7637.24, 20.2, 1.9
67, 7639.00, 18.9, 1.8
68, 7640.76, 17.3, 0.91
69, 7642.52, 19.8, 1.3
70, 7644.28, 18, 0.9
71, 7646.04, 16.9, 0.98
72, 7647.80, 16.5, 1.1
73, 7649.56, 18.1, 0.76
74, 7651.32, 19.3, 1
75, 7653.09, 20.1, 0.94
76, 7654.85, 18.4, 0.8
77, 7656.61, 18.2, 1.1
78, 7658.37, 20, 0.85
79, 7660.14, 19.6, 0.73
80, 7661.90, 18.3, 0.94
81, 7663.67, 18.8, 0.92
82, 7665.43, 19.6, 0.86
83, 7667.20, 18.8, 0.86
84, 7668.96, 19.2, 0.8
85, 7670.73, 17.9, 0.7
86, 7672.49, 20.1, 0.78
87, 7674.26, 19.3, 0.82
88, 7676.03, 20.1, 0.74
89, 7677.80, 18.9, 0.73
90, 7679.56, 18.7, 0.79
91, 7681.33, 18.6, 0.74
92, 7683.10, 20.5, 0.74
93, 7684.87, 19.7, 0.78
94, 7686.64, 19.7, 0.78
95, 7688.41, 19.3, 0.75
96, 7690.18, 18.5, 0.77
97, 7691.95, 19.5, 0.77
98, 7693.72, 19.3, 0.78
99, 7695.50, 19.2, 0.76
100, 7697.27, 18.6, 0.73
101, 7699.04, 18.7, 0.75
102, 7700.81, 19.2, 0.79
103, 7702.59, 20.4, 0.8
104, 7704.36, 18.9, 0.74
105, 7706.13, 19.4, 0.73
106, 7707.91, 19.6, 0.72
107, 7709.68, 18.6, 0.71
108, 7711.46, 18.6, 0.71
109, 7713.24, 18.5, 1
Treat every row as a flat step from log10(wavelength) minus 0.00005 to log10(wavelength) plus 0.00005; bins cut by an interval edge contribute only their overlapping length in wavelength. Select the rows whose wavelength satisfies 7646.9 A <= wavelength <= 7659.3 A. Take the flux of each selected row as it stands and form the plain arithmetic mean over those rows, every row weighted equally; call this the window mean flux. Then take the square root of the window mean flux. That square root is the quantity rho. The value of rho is 4.319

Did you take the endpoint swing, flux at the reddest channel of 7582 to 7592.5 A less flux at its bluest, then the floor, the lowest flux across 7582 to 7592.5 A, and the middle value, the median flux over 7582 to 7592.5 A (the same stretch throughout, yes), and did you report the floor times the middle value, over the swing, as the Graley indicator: -325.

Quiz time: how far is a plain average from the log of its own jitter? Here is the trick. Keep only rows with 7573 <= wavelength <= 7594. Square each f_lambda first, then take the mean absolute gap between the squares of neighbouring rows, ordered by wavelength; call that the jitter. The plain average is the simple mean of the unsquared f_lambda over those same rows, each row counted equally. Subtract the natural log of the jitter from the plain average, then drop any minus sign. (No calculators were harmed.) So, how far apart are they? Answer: 14.7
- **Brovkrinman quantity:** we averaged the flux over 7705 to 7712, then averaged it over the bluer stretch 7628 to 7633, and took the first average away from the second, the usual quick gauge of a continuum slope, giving -2.2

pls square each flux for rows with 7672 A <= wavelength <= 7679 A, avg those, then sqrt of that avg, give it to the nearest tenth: 19.6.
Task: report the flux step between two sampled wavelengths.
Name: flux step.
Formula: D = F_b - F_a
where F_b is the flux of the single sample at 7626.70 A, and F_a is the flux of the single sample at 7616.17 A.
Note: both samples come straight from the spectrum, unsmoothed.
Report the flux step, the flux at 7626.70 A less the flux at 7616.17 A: 2.4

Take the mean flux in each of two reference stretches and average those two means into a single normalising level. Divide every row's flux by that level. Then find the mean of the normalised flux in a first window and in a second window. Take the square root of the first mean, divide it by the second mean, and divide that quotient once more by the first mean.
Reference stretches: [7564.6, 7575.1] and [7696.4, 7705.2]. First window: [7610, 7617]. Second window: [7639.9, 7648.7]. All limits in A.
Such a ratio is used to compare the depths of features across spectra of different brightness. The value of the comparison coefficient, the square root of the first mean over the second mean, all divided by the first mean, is 1.15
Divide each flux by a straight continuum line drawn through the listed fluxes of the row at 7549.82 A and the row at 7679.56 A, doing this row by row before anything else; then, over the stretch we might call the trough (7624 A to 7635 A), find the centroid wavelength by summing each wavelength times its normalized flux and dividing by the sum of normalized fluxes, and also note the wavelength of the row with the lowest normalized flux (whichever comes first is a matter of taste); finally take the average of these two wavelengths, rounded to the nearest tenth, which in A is 7630.6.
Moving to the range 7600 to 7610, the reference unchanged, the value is 7606.2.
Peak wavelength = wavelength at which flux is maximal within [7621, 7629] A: 7626.70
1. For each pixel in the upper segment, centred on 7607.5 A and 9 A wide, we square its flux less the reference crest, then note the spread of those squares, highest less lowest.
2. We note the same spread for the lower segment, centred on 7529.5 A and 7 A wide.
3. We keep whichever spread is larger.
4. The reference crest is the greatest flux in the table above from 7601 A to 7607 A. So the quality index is 6.8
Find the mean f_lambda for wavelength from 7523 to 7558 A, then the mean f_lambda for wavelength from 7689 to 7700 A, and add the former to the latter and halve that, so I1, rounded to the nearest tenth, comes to 18.5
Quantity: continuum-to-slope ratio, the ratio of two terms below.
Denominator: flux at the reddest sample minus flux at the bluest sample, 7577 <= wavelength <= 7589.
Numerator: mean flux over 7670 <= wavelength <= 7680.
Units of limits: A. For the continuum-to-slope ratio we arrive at 96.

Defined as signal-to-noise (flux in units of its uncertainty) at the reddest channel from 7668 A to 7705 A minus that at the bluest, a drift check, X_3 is 1.5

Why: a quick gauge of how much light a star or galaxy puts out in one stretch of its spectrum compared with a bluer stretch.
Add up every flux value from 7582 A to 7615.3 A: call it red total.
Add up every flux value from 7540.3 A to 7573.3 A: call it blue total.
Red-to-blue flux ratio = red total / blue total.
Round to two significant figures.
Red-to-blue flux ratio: 0.97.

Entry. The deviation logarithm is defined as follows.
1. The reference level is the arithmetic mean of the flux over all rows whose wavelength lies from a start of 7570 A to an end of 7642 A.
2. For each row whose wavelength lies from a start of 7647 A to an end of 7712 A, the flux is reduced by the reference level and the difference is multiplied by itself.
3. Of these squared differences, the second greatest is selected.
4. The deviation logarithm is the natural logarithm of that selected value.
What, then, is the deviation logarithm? 1.8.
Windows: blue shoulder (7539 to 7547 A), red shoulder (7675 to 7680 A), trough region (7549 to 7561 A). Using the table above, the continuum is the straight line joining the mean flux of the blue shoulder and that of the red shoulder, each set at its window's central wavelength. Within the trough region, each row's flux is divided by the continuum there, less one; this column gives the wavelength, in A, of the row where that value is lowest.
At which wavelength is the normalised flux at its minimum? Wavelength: 7549.82 A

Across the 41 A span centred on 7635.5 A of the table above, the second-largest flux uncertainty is 1.9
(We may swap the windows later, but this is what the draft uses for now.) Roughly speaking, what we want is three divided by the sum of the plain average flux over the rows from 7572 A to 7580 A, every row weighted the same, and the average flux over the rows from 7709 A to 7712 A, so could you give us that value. 0.0808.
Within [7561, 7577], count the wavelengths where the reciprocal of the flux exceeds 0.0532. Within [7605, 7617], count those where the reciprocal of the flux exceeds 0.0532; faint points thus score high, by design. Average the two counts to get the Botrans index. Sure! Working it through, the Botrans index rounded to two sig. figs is 5.0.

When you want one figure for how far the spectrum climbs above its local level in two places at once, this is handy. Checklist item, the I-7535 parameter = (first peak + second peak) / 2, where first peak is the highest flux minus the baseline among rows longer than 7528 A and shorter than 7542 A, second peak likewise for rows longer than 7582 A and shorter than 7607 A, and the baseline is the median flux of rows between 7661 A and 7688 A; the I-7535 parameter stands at 0.15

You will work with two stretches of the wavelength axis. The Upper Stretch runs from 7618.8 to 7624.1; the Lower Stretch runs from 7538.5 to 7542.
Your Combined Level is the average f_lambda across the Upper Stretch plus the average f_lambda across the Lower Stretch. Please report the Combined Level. 36.6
